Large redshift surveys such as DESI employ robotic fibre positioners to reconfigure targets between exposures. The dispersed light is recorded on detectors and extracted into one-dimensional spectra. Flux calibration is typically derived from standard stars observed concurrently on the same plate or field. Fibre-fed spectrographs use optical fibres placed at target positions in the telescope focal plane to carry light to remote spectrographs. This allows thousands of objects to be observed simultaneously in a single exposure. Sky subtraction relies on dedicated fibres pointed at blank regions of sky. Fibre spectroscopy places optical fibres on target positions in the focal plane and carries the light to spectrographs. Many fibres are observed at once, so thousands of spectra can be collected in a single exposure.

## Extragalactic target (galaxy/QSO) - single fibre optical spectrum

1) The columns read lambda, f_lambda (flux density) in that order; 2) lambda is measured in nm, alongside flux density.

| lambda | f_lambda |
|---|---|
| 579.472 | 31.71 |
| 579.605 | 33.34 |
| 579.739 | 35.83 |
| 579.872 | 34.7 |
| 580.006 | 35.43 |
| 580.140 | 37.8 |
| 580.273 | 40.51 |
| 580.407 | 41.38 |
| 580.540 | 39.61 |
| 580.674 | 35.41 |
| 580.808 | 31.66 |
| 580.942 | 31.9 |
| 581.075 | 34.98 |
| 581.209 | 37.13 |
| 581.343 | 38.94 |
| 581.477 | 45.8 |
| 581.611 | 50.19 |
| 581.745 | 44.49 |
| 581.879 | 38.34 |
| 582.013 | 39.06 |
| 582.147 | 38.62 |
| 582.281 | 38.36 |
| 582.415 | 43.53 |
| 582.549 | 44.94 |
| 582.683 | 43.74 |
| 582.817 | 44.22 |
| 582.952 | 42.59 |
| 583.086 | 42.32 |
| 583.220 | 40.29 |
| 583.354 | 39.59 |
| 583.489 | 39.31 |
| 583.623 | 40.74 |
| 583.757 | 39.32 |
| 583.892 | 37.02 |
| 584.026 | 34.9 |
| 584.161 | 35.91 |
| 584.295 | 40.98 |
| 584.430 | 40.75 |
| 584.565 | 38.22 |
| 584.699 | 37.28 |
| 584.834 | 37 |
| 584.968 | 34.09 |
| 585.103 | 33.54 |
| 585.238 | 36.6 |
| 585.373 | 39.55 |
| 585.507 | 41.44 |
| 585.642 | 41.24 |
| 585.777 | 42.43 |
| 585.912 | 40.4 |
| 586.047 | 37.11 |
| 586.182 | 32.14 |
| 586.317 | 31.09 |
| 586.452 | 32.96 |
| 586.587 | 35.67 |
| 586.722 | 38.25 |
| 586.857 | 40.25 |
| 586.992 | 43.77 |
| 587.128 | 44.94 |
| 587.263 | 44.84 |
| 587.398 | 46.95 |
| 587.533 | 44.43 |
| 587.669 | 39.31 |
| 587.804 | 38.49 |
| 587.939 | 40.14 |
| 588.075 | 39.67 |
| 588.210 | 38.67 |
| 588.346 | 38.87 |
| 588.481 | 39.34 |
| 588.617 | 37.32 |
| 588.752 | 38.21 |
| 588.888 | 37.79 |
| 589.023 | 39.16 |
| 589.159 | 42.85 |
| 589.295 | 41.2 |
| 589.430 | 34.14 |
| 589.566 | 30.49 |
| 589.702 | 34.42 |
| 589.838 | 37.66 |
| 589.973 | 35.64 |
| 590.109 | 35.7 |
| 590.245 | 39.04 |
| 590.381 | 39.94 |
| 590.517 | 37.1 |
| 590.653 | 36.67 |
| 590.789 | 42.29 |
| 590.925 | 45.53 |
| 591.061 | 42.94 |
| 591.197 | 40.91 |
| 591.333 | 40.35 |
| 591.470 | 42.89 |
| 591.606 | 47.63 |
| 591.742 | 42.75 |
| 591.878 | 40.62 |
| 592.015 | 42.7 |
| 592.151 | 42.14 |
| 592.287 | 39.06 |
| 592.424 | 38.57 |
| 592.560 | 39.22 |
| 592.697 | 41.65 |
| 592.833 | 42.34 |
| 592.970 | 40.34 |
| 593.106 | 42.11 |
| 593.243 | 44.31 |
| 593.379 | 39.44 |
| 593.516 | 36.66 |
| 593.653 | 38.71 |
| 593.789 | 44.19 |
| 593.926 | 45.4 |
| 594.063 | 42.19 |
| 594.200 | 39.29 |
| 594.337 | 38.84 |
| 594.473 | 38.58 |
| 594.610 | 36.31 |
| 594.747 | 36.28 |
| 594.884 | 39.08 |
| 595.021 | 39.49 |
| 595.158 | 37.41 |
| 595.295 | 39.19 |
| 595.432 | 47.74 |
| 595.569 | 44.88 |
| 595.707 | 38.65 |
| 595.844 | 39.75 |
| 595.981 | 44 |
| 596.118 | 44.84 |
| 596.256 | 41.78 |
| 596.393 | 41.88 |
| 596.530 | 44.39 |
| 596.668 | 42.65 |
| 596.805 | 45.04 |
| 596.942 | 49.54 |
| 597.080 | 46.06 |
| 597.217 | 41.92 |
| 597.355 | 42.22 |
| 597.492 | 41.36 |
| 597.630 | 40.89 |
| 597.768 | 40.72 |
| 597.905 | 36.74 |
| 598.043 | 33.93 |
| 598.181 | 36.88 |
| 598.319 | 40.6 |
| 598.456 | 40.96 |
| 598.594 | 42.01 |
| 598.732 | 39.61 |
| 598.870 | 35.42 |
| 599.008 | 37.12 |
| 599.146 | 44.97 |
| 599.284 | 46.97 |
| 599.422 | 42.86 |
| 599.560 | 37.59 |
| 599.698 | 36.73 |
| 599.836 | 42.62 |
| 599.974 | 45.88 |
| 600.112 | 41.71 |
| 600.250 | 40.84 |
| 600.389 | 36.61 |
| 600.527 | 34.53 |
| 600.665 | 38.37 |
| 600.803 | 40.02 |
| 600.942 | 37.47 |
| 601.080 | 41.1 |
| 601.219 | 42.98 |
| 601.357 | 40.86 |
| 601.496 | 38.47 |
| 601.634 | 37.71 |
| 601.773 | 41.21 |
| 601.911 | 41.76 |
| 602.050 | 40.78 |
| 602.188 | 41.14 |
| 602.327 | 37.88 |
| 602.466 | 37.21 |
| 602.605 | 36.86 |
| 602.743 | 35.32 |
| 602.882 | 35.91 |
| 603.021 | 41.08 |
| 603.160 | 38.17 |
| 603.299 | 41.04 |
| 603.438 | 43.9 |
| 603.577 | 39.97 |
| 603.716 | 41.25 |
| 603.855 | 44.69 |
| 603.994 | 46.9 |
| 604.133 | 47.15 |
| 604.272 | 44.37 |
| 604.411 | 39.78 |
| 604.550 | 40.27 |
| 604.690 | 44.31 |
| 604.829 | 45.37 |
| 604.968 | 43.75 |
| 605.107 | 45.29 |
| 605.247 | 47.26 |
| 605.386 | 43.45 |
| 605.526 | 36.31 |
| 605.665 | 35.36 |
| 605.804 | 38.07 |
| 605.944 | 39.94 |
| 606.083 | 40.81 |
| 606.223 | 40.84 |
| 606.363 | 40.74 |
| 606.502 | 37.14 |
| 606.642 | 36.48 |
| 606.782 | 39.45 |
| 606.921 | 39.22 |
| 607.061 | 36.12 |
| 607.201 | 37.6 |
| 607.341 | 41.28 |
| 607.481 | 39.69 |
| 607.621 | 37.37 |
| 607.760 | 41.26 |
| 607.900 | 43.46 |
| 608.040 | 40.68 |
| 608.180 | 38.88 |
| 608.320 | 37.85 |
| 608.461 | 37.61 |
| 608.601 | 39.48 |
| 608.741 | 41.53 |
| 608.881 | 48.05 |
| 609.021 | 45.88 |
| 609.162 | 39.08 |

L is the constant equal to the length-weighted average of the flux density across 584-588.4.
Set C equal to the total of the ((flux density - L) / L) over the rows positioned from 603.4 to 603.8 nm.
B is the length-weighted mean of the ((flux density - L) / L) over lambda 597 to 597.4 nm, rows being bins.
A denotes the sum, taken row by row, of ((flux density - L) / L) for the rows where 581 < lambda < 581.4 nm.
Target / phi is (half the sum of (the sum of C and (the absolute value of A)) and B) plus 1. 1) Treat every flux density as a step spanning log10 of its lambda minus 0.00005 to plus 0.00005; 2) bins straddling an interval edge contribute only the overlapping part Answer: 1.24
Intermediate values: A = -0.1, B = 0.12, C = 0.22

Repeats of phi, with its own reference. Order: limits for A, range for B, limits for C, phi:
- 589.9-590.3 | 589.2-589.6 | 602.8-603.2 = 1.03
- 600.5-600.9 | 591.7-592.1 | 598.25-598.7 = 1.18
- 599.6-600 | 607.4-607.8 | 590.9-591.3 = 1.28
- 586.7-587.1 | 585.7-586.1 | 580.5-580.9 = 0.96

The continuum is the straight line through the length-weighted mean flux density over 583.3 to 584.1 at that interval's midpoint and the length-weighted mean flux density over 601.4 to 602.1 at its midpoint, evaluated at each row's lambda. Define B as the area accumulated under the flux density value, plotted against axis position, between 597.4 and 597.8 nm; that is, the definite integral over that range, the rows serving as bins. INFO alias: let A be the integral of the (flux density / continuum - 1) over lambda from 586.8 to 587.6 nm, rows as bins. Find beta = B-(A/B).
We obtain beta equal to 16.4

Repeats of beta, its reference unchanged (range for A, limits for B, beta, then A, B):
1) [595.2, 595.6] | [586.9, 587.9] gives 43.1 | 0.04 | 43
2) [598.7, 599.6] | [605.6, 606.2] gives 23.3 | 0.02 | 23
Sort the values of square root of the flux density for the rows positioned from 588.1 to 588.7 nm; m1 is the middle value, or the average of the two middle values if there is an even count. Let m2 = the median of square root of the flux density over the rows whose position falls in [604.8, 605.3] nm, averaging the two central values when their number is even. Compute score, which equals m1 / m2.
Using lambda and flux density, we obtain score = 0.925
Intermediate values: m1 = 6.2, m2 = 6.73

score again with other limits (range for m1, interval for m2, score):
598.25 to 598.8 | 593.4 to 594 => 0.992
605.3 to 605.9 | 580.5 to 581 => 1.051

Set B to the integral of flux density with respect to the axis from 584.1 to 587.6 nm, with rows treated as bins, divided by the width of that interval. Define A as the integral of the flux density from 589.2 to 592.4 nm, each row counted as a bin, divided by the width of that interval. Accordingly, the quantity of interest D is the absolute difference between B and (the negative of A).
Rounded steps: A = 39.7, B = 38.9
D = 78.6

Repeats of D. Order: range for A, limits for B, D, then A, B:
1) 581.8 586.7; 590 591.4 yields 78.7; 38.8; 39.9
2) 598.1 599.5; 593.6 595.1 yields 80.5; 40.7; 39.9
